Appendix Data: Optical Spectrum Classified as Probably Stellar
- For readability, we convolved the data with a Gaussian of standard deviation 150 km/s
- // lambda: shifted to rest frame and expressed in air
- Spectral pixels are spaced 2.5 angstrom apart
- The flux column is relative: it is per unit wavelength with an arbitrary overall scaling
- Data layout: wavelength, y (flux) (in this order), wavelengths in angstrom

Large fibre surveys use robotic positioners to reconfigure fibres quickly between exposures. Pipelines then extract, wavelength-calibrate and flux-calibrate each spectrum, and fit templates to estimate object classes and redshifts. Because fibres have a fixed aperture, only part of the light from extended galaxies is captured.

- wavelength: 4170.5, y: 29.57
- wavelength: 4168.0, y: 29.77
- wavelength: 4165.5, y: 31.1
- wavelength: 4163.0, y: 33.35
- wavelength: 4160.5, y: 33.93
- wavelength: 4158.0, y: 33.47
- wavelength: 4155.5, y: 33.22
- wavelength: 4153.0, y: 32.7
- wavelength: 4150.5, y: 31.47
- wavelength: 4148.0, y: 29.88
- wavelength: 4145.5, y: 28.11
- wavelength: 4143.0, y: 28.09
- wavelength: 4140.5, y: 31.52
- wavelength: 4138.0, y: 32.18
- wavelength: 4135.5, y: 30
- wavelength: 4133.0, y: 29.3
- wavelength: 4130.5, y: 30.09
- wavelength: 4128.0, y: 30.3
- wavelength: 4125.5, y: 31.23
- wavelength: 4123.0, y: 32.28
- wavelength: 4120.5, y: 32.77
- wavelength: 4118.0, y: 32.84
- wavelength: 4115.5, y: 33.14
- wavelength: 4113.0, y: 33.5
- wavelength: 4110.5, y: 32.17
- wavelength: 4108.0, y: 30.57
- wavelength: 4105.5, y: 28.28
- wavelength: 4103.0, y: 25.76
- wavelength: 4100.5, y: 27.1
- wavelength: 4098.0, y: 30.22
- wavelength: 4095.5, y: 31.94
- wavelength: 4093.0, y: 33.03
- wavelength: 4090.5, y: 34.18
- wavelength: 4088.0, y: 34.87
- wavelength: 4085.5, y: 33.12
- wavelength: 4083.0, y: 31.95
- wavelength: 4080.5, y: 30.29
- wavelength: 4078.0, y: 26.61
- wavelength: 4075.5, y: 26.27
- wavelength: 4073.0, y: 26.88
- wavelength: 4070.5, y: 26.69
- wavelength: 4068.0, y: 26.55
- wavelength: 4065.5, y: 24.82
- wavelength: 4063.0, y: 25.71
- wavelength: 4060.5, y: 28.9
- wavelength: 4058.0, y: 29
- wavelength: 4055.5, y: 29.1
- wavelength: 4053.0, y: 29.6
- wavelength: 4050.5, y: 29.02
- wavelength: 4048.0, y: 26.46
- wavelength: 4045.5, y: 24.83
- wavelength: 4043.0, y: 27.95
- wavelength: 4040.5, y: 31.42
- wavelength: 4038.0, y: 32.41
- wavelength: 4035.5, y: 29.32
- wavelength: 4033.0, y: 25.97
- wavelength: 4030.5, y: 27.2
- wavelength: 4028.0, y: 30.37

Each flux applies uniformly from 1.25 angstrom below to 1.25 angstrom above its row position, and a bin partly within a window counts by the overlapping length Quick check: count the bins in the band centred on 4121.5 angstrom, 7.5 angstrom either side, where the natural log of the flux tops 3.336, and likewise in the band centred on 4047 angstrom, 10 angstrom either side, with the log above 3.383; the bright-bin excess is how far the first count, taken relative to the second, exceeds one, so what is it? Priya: 1.0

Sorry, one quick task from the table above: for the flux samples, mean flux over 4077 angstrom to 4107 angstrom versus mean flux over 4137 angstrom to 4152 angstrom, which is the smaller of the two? 30.2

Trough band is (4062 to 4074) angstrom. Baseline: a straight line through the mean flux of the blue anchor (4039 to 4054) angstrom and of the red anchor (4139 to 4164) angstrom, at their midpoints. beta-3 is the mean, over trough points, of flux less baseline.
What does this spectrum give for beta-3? -2.8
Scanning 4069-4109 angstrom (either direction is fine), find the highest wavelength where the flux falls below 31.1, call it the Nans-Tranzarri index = 4108.0 angstrom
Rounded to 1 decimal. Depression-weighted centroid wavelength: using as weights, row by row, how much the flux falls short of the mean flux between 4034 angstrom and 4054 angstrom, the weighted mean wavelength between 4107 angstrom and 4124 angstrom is 4116.1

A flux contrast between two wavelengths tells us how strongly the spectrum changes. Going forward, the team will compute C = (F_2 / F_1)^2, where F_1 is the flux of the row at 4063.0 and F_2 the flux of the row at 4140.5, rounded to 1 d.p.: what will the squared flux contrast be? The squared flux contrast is 1.5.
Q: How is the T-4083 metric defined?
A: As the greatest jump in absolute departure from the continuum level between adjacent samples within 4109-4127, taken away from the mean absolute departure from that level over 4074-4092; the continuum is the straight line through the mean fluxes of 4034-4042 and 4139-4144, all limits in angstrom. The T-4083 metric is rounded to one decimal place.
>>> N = 1.6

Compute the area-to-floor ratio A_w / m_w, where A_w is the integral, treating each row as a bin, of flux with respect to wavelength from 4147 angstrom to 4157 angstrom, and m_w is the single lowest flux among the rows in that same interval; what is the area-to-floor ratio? 11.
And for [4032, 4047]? 17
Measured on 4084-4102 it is 21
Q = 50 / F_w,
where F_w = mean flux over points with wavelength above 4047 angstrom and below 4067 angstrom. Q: 1.80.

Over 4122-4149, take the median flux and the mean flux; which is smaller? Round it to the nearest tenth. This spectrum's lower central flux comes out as 30.1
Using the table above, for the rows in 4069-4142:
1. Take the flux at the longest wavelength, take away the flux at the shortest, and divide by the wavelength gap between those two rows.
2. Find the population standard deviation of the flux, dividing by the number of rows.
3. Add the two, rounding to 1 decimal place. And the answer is 2.6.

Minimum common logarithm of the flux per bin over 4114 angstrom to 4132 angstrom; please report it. 1.48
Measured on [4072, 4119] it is 1.41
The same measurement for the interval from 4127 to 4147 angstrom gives 1.45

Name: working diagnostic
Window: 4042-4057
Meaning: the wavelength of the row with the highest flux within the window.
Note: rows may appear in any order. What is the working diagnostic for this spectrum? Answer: 4053.0 angstrom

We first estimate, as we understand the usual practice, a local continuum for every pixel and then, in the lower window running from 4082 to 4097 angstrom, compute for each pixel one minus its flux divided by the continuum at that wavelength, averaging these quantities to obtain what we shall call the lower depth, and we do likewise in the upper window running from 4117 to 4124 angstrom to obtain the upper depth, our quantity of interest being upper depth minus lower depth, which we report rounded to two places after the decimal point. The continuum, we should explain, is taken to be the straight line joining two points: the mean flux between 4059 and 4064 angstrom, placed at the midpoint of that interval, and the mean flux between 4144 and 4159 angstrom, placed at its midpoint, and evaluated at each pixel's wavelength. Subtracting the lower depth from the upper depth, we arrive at 0.07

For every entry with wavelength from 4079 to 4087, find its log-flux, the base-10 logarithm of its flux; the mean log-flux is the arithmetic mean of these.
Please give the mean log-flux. 1.50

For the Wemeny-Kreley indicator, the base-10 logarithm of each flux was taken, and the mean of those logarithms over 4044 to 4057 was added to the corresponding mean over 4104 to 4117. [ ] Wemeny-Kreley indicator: 2.94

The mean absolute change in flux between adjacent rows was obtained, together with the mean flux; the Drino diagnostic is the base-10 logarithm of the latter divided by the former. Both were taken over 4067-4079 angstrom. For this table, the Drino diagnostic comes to 1.92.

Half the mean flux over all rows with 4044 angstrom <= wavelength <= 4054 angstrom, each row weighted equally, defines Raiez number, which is 13.7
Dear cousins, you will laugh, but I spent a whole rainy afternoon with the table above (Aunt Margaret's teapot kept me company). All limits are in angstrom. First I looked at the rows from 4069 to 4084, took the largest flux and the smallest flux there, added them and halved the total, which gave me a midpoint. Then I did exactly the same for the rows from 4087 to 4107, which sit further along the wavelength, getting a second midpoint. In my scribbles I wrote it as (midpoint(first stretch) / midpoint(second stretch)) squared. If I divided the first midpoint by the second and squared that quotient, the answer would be 0.92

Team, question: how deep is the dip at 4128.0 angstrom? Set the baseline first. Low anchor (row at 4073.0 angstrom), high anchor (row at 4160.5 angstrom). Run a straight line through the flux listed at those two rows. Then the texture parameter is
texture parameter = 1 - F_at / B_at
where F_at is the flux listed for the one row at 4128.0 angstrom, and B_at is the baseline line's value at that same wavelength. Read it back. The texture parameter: 0.03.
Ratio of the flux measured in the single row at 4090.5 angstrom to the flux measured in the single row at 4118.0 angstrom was 1.04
